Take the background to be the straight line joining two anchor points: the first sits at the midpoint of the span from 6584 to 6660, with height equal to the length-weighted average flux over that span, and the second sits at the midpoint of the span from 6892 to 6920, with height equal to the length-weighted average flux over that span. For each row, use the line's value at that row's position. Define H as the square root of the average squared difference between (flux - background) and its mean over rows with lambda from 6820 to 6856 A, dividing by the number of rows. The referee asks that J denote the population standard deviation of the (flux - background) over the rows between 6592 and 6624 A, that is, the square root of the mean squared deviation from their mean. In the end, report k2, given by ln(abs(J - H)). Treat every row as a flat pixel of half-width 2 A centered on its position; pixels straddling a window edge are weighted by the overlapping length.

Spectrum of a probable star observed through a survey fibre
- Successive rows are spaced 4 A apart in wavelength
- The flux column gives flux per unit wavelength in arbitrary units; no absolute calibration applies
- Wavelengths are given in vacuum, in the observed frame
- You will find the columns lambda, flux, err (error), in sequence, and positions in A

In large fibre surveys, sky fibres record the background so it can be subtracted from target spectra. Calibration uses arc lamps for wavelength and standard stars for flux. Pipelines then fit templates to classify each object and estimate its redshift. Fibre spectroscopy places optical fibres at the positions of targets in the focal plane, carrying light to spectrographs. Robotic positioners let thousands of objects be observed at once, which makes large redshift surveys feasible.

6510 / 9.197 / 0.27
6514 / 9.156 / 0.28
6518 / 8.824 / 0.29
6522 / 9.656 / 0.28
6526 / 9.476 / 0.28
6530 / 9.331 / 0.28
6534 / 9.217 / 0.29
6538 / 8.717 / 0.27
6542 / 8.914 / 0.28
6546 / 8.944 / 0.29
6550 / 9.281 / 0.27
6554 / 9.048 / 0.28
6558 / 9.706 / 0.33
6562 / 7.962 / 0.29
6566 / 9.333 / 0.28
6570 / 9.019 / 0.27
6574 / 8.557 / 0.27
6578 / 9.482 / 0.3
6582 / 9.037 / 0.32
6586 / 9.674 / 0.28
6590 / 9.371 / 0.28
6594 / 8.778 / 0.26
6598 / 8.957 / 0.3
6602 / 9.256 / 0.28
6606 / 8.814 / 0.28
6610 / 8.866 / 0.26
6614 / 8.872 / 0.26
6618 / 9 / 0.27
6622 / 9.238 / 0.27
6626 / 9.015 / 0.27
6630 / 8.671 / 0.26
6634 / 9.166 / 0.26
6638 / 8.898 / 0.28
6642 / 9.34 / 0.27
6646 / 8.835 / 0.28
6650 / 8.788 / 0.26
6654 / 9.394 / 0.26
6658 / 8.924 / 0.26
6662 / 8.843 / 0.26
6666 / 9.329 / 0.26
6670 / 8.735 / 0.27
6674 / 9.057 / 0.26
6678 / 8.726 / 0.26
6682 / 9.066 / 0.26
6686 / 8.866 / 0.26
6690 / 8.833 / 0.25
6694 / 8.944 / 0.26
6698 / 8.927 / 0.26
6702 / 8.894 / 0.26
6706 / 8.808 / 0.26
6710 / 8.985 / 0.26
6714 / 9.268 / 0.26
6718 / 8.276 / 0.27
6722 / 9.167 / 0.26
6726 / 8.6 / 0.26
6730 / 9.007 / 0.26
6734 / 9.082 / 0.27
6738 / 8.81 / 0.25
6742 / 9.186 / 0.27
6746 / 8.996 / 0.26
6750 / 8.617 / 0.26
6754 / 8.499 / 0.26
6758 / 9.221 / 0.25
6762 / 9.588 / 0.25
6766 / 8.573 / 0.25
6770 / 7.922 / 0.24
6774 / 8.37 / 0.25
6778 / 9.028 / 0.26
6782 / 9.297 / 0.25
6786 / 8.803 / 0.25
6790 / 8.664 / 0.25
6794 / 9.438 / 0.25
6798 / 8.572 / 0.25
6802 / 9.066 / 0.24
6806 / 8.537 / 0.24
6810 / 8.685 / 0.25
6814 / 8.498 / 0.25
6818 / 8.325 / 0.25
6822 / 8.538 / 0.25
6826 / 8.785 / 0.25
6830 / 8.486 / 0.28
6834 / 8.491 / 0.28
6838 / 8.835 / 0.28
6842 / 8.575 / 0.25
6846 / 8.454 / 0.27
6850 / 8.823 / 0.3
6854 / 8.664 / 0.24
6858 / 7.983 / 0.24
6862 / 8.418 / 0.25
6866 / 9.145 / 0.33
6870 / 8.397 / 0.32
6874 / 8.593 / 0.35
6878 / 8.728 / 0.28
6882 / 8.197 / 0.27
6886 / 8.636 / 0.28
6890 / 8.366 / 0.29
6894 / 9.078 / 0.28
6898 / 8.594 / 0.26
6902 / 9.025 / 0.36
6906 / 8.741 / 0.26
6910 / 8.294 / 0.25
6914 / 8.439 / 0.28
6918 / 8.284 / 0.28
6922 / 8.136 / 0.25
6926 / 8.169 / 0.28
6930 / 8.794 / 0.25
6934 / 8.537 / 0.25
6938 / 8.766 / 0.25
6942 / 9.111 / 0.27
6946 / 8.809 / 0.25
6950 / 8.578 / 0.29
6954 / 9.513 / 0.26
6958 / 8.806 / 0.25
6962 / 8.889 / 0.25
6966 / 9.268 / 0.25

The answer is -3.52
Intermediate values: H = 0.15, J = 0.18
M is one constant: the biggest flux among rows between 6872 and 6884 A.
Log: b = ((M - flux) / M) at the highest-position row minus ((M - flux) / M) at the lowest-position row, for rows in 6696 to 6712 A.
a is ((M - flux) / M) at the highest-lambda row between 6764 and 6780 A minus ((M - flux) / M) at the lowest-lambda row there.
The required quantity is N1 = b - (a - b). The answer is 0.04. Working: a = -0.05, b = -0.01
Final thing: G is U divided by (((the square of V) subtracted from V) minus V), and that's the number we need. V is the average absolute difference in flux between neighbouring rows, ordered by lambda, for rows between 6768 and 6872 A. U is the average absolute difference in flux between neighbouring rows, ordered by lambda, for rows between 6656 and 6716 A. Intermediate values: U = 0.22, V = 0.39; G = -1.4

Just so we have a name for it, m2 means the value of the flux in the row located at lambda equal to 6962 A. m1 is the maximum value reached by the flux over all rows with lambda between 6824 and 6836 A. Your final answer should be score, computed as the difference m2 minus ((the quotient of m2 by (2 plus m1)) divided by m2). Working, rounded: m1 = 8.785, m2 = 8.889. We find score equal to 8.8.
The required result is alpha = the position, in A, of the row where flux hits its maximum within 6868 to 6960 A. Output 6954 A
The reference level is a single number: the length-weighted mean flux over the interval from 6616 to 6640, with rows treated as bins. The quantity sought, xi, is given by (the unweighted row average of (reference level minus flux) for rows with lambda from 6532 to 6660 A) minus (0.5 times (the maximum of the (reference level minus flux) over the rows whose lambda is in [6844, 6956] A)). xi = -0.5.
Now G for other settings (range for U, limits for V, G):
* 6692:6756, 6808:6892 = -3.0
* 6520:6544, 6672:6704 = -9.8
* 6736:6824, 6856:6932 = -2.9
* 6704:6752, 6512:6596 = -1.6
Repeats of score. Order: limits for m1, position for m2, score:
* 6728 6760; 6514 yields 9.1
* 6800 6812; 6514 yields 9.1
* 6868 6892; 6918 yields 8.2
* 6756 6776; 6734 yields 9.0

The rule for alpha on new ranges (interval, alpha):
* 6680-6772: 6762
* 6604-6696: 6654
